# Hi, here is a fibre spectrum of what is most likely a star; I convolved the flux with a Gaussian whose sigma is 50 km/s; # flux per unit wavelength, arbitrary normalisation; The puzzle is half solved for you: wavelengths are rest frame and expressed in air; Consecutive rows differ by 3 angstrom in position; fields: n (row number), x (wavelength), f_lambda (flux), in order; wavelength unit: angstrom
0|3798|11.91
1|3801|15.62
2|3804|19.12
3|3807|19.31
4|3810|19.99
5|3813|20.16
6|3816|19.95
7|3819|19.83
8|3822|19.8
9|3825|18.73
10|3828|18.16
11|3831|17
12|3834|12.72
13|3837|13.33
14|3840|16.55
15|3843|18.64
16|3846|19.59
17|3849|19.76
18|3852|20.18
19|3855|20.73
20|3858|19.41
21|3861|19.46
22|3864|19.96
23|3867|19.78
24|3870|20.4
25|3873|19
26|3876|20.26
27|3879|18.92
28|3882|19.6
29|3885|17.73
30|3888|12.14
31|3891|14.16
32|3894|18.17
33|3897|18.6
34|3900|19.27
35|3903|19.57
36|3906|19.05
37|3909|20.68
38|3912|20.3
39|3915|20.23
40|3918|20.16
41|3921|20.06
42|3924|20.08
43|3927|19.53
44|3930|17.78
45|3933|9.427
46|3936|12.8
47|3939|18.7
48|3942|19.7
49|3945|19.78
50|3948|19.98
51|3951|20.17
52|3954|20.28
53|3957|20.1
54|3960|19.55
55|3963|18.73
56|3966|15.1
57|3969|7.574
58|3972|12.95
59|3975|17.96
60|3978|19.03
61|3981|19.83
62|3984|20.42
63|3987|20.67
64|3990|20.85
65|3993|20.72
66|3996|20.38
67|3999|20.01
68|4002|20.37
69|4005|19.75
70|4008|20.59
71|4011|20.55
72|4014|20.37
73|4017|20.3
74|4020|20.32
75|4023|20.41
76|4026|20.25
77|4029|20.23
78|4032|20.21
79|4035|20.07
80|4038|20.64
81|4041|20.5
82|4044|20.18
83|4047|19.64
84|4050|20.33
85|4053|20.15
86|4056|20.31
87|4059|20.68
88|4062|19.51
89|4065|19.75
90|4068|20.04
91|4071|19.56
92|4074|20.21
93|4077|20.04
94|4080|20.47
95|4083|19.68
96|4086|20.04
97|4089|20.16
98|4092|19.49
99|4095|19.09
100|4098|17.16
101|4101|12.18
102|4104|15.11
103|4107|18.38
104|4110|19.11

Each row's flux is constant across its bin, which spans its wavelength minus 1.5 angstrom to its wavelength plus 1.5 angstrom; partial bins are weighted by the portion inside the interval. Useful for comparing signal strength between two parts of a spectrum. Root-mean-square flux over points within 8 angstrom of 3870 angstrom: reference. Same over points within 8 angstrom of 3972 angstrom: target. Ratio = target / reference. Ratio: 0.76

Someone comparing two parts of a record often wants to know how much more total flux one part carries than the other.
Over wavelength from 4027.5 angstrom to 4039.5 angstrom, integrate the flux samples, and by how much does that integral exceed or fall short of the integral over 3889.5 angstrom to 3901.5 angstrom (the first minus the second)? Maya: 33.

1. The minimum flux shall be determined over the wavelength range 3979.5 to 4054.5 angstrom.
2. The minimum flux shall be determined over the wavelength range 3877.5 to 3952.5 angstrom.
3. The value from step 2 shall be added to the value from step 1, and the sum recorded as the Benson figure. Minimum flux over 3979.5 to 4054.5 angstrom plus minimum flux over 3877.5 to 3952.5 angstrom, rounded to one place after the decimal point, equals 29.1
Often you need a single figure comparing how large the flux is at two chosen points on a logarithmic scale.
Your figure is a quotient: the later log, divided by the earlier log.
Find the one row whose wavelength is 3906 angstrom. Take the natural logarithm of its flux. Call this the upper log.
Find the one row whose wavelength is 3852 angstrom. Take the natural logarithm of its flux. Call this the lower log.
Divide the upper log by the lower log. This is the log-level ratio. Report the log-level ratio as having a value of 0.98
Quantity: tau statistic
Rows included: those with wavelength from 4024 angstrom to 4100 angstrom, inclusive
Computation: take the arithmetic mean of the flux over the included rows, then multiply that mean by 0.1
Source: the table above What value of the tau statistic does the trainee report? 1.99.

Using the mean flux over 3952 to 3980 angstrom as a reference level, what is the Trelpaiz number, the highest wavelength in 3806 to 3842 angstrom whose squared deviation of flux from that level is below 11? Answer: 3840 angstrom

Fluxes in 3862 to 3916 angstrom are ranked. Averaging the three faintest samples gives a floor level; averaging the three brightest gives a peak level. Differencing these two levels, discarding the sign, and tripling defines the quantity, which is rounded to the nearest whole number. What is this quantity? 17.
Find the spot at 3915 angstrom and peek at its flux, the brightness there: 20.23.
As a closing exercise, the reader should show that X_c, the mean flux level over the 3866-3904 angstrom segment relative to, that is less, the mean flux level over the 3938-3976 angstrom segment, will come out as 0.5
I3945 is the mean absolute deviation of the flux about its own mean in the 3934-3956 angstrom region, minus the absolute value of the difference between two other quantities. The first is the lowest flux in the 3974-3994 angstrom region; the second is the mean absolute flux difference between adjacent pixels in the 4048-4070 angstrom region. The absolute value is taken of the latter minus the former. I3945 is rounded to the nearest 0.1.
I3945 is -15.8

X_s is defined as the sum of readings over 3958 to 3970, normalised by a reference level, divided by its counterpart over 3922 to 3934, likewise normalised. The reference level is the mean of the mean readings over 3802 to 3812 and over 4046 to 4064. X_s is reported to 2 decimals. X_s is 0.91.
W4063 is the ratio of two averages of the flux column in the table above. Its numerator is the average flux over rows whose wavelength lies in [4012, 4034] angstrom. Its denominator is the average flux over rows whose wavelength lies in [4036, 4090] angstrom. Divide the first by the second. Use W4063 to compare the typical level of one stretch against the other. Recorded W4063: 1.01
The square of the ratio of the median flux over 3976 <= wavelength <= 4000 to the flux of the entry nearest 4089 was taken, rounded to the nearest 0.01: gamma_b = 1.02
